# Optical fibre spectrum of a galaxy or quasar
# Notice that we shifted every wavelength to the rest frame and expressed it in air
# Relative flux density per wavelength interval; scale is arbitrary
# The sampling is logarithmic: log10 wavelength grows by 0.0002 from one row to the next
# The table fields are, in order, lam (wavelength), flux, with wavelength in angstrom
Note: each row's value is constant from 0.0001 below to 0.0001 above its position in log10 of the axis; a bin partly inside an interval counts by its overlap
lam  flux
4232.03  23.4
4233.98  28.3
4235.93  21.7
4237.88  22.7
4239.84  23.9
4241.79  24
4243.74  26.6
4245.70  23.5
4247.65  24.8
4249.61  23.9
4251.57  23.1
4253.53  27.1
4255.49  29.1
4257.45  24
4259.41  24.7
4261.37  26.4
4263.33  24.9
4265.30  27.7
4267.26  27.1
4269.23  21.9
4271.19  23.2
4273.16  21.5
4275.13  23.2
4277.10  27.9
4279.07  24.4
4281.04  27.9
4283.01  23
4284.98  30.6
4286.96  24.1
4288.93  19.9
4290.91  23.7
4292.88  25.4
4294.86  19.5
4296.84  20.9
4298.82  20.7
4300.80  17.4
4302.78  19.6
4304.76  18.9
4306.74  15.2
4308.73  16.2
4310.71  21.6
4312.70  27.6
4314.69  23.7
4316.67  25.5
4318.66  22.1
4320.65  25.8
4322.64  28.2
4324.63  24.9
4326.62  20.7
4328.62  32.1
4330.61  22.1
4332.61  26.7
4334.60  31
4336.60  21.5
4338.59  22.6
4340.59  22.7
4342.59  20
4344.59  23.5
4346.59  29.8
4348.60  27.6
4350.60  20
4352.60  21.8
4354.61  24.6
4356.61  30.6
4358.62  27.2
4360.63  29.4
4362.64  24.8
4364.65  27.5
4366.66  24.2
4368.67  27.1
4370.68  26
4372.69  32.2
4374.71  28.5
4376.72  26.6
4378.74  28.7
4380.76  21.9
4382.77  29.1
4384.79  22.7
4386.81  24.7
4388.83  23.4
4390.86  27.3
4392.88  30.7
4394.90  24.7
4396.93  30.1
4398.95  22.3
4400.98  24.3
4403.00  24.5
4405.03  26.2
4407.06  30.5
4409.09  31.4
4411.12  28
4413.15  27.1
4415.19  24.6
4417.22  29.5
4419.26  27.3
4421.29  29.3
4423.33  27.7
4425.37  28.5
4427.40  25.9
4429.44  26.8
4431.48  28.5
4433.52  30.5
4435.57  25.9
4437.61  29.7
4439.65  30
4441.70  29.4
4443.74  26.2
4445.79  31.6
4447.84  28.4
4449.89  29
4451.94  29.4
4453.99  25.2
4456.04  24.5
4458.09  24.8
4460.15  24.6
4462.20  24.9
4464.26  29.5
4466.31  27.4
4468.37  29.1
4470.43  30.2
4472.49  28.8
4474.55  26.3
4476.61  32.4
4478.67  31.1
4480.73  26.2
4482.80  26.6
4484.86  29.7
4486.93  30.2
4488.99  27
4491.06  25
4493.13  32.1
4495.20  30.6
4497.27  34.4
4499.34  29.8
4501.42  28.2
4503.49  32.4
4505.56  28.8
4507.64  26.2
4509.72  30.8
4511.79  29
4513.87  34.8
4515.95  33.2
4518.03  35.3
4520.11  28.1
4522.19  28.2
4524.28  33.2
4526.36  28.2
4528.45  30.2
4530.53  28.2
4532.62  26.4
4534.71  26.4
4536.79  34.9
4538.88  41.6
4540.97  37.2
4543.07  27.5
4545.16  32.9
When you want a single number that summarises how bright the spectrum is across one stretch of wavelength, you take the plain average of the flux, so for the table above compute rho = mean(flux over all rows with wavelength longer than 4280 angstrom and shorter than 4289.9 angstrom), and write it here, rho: 25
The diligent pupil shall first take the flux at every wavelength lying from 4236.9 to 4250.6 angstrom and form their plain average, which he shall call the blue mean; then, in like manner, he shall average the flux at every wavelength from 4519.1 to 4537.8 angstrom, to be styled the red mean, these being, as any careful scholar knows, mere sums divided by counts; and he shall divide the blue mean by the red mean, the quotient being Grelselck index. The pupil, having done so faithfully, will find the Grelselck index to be 0.83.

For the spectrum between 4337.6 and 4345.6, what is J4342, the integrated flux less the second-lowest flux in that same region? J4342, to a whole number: 155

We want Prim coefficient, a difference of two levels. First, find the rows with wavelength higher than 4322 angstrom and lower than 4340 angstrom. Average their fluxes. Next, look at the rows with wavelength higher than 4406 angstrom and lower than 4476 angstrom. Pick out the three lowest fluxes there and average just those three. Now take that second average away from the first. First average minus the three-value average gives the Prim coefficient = 1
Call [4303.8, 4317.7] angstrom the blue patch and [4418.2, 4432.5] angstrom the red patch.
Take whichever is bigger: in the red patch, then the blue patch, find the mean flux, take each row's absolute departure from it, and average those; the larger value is 3.8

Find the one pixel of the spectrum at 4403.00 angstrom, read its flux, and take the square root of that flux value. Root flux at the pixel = 4.95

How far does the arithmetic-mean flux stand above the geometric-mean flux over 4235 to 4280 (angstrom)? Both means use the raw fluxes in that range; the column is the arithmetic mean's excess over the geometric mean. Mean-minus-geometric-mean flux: 0.09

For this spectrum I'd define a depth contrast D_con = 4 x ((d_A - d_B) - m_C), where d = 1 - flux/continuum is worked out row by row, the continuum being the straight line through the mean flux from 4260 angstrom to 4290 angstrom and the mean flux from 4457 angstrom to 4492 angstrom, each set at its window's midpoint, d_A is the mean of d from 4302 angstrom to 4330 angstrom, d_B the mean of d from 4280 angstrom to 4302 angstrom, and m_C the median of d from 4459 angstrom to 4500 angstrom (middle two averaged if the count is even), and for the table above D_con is 0.3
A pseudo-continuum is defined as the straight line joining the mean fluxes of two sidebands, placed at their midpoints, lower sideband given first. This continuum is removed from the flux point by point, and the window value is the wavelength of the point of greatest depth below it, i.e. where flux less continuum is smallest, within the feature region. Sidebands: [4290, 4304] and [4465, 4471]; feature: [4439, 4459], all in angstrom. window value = 4456.04 angstrom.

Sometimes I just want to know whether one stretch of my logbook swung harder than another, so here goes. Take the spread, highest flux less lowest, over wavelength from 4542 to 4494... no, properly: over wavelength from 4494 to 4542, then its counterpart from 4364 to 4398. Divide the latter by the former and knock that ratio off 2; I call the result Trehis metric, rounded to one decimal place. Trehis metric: 1.3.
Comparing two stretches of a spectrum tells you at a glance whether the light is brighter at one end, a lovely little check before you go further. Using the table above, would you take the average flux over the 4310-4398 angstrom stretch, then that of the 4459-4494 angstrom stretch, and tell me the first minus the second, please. -2.5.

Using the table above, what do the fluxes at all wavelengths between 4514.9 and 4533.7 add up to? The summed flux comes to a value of 271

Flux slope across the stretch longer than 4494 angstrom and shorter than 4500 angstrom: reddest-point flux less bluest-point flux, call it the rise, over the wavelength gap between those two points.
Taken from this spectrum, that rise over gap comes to -0.19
